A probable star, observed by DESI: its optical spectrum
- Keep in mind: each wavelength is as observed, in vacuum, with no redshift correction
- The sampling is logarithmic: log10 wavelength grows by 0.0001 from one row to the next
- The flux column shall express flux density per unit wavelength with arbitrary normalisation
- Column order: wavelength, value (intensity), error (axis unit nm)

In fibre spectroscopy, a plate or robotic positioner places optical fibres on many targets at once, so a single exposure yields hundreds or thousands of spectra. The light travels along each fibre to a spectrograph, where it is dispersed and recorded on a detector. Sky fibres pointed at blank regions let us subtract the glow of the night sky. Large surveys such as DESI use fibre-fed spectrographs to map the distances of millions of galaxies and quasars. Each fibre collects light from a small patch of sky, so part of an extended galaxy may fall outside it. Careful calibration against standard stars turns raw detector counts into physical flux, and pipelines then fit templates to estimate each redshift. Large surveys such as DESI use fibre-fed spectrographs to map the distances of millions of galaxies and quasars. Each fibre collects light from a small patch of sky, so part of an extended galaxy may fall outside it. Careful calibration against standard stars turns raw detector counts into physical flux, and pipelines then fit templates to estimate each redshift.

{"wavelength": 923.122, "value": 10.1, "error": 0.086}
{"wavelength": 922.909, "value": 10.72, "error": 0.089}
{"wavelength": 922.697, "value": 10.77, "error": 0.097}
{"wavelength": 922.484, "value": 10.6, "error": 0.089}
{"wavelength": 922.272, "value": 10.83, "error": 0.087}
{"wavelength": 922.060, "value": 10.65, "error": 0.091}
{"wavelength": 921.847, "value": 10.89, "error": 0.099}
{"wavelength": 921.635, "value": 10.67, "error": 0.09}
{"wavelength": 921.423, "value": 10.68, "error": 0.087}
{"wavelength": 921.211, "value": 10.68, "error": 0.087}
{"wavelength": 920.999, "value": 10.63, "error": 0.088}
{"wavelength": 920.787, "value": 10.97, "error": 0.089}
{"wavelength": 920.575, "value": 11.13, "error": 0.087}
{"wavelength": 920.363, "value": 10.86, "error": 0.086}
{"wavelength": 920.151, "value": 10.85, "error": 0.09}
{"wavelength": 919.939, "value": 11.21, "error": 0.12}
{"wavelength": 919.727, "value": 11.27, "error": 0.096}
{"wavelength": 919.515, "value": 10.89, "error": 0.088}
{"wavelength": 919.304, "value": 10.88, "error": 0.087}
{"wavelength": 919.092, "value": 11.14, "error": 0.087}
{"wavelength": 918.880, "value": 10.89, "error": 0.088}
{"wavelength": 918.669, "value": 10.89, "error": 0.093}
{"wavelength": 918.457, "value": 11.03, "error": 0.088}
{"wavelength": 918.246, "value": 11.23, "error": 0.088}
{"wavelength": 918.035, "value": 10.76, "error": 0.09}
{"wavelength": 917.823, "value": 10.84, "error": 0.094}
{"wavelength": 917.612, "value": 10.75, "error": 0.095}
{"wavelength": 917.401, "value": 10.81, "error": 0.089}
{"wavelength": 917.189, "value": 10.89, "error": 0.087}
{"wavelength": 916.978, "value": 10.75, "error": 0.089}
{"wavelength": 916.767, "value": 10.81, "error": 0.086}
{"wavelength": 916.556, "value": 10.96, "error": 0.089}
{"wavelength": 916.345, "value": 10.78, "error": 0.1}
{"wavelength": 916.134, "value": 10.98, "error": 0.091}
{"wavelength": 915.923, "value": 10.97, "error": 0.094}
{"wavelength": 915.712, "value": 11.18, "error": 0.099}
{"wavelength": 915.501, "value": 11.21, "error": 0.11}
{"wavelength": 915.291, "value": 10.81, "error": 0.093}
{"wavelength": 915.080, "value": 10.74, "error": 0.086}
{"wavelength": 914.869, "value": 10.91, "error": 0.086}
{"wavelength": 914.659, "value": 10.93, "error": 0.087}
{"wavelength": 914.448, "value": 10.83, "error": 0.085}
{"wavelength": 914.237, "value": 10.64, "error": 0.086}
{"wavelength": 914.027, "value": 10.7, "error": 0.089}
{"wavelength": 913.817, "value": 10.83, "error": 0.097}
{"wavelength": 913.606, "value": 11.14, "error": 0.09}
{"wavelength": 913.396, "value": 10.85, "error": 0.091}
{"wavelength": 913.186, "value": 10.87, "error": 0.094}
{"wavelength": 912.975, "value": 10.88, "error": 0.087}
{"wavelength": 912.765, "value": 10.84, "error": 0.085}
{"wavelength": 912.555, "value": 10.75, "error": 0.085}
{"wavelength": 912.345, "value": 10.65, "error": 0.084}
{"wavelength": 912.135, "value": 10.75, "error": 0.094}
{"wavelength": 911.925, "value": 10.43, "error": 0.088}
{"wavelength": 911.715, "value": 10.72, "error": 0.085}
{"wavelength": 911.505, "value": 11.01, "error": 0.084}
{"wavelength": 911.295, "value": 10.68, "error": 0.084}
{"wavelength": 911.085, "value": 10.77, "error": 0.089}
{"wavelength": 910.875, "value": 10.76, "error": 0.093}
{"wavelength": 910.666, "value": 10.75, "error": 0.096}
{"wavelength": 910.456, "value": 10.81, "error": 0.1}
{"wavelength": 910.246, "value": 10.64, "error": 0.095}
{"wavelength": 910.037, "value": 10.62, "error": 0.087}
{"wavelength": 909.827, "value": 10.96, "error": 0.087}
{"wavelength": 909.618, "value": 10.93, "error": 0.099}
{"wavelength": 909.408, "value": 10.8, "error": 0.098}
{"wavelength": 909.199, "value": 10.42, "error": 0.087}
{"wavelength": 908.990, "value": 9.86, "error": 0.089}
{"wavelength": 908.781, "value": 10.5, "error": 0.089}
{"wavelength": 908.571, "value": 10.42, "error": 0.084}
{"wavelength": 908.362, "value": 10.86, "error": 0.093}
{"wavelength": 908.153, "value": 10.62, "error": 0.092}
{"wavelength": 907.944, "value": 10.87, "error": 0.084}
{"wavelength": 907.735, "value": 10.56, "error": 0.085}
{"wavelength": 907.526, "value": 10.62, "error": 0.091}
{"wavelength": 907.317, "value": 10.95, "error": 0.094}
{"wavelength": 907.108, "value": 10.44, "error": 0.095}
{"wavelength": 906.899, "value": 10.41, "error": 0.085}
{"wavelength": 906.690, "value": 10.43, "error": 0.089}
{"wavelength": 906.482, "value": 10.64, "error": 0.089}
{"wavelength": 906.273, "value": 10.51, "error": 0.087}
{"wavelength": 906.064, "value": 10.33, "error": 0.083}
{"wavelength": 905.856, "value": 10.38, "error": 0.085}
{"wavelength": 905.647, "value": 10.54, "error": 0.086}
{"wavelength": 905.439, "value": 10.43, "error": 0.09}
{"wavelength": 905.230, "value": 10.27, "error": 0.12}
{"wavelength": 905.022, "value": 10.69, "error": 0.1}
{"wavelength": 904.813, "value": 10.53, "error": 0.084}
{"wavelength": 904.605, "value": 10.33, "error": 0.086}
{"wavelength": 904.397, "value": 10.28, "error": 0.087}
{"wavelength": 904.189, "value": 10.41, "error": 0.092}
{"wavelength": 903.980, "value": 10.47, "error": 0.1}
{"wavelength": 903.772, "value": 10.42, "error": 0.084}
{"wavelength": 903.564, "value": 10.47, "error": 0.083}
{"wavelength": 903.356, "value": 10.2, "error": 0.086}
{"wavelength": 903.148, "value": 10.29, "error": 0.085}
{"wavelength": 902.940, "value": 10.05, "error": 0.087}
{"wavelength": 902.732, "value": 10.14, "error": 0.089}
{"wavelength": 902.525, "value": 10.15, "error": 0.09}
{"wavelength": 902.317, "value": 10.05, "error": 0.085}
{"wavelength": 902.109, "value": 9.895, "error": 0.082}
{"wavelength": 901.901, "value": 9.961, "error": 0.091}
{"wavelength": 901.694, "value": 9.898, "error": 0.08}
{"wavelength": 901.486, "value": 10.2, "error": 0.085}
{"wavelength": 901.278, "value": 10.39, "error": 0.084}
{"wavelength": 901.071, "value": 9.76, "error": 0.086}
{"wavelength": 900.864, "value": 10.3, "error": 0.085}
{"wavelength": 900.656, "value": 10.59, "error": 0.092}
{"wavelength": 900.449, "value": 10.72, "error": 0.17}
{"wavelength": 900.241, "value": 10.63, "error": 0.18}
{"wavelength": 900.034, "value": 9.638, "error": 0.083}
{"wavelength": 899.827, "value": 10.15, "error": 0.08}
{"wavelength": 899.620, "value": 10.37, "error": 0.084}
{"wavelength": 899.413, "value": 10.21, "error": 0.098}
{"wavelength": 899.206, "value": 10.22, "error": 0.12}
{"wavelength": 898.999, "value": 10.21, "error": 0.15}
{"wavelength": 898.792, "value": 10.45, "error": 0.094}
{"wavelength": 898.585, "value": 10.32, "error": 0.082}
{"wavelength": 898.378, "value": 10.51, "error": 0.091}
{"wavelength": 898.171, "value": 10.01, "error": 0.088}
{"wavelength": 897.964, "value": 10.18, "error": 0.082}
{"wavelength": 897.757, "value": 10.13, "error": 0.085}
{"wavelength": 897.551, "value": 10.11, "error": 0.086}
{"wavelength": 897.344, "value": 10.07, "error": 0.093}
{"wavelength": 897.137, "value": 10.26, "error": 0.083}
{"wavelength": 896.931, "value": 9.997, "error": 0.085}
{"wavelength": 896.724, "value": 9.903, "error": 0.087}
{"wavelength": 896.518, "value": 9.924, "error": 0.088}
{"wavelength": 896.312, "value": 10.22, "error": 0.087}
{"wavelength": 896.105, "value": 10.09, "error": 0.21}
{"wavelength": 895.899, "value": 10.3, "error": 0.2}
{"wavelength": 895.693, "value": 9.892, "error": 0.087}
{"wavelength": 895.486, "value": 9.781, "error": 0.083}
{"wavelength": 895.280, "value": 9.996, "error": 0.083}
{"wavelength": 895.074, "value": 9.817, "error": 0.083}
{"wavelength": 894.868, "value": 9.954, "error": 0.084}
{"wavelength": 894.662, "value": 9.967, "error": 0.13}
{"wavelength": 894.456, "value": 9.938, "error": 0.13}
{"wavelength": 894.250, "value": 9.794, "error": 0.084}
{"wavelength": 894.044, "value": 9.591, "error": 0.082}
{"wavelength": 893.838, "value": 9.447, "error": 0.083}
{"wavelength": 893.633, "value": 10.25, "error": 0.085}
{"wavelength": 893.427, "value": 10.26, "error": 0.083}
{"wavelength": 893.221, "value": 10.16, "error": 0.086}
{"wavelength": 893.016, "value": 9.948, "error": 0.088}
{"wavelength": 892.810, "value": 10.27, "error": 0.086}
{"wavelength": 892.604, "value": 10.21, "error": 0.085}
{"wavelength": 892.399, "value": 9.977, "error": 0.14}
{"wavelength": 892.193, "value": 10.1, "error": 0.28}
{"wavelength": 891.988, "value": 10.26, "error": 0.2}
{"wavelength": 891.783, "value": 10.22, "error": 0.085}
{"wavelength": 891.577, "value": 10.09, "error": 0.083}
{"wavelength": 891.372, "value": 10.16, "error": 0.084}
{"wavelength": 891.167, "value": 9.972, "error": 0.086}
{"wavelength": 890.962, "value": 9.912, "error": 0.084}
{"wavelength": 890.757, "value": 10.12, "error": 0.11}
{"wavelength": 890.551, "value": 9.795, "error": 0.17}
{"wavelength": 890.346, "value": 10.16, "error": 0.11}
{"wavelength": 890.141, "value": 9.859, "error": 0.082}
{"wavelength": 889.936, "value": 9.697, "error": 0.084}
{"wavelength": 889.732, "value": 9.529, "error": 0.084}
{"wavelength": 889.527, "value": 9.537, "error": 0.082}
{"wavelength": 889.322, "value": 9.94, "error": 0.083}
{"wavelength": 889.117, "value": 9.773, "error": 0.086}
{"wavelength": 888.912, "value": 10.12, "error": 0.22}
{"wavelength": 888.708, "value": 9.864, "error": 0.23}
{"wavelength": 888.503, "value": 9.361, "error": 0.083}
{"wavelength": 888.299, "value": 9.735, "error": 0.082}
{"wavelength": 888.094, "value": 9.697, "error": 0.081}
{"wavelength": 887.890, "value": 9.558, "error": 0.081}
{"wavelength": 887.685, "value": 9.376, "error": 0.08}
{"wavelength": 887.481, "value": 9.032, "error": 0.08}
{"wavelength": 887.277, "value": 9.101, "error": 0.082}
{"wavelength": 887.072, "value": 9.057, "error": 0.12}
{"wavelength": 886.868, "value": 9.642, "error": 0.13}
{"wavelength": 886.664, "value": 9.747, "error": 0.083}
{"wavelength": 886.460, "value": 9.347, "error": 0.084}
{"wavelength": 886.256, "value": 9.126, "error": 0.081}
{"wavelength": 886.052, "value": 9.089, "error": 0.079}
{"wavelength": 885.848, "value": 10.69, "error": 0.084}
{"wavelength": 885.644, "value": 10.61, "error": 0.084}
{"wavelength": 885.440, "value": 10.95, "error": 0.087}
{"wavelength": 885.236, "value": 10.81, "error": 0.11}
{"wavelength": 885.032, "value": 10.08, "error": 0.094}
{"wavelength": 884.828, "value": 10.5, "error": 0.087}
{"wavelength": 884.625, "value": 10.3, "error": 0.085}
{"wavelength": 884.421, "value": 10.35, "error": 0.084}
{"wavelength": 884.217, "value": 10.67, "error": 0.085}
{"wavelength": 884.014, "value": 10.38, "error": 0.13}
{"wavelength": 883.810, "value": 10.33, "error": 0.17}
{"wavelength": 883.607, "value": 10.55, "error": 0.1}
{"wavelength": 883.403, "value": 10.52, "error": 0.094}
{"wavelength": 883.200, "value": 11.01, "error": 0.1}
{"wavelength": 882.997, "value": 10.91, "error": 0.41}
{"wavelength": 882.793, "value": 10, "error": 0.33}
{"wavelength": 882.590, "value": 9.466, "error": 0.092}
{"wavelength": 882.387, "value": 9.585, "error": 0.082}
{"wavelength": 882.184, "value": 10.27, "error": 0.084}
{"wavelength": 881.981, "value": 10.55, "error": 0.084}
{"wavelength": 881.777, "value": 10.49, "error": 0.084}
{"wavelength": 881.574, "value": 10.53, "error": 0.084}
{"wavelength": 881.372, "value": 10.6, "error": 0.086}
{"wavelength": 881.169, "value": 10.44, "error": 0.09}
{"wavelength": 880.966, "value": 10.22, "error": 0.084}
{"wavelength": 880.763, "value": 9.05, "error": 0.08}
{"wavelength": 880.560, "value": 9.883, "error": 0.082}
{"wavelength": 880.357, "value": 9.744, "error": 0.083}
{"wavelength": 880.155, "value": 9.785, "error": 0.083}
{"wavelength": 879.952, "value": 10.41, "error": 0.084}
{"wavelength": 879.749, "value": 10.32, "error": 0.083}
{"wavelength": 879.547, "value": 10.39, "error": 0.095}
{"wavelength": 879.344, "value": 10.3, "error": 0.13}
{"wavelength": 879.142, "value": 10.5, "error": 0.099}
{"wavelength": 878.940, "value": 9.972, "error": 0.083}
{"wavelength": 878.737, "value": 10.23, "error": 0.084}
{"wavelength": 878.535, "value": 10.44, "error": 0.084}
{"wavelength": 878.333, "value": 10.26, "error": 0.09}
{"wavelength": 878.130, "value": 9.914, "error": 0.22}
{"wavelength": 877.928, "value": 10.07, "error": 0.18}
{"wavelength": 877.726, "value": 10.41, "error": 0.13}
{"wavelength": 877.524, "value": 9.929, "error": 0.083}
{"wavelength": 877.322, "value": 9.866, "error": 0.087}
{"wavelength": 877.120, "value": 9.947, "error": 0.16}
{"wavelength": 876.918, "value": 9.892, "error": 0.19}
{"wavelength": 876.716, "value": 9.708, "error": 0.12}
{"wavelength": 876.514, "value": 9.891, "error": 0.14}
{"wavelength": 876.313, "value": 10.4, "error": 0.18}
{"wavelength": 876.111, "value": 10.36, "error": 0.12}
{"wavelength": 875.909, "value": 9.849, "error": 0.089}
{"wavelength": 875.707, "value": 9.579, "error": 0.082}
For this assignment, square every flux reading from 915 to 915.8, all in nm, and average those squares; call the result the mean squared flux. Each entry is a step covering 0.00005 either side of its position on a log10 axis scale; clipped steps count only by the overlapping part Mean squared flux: 121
